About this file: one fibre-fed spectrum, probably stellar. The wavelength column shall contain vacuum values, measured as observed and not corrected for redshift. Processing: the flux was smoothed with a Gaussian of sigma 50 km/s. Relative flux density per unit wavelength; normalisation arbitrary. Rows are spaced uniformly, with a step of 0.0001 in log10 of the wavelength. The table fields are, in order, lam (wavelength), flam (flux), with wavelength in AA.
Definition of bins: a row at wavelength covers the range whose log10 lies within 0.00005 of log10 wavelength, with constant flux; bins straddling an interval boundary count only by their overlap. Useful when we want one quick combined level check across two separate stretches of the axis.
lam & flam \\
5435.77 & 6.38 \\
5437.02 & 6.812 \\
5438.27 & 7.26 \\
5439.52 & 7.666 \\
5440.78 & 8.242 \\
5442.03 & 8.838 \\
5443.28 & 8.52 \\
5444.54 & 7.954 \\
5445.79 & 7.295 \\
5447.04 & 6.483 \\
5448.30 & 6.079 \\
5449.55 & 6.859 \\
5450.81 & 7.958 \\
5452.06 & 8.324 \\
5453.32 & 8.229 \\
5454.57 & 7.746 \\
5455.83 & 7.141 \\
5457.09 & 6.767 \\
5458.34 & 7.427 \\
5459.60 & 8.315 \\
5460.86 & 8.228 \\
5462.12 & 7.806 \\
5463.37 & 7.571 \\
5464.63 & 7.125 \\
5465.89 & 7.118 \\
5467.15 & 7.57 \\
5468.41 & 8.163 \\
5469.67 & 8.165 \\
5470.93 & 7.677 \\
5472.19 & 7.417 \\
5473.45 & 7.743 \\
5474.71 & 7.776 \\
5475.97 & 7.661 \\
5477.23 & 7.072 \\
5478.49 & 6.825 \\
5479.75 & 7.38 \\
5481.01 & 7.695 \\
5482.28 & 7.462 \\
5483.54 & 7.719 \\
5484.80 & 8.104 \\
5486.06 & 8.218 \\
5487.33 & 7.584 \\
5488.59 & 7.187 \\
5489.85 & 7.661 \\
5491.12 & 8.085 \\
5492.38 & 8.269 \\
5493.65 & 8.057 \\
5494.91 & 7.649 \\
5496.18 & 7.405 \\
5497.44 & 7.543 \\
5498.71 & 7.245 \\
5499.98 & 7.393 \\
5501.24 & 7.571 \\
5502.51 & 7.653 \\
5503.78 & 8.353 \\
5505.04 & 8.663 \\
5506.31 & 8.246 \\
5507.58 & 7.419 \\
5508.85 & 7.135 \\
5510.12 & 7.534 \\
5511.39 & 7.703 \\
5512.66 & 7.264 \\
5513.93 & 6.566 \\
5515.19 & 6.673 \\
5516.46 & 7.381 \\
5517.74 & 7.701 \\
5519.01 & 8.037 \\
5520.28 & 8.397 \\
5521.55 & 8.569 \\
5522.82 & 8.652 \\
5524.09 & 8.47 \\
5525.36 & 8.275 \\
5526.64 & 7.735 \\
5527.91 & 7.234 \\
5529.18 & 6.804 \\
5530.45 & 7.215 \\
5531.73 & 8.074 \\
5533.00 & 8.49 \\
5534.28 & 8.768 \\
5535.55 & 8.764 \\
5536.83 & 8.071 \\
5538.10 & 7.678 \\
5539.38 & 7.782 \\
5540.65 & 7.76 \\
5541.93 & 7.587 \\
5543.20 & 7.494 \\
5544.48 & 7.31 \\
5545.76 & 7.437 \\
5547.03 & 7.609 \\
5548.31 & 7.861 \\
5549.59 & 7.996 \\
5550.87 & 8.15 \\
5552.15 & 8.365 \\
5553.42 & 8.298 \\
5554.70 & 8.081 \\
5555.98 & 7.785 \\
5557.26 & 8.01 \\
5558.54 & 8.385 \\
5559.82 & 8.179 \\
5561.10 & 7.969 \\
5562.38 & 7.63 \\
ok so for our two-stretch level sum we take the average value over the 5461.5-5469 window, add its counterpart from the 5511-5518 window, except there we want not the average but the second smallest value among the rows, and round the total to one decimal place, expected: 14.2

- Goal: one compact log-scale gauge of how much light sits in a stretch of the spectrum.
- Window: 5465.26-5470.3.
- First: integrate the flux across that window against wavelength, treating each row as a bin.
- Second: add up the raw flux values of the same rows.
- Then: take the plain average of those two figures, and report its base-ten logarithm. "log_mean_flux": 1.54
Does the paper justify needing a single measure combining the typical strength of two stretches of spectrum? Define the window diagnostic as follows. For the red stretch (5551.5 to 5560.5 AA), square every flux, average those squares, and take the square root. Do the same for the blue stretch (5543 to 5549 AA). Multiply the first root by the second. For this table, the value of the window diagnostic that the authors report 62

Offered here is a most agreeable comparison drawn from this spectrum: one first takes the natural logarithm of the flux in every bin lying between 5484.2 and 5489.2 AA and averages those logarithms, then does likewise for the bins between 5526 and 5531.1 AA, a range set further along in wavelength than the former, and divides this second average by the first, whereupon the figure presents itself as 0.97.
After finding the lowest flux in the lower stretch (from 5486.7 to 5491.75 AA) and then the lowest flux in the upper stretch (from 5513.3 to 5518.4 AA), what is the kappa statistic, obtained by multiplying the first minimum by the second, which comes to 47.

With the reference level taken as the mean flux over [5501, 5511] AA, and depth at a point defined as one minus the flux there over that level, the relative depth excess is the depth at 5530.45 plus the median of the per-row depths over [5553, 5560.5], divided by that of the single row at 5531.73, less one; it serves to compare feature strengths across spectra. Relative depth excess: -2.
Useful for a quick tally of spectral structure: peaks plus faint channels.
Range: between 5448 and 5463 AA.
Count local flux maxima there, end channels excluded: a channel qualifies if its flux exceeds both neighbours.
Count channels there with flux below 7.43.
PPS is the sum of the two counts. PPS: 7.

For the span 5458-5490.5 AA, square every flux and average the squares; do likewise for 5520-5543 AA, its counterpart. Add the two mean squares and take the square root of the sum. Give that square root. 11.1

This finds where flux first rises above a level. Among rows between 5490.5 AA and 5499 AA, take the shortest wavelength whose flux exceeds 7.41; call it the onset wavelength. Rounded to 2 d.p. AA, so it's 5491.12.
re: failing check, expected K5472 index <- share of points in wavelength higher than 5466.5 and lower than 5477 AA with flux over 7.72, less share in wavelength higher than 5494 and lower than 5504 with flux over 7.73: 0.4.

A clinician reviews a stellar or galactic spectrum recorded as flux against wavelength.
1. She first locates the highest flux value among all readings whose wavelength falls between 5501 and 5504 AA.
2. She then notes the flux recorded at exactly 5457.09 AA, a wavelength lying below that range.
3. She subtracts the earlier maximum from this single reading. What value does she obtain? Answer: -1.6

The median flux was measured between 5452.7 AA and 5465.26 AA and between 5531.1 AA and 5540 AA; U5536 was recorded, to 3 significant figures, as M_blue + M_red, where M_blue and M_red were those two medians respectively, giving 15.7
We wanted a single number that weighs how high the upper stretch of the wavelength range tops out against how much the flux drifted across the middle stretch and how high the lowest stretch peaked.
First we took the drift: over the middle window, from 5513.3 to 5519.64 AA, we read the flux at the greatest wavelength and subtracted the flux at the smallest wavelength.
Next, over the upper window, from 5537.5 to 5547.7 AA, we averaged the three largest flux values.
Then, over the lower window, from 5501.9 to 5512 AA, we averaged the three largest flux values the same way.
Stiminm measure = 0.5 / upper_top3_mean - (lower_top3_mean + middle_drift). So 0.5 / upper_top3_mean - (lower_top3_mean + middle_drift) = -9.8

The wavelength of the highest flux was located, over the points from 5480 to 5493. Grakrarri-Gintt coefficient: 5492.38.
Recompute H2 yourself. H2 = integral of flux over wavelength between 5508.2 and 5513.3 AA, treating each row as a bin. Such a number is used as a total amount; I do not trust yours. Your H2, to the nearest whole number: 38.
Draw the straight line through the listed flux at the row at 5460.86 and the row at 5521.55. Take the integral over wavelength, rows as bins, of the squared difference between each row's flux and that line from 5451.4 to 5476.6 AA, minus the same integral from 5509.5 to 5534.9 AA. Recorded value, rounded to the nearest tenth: -14.4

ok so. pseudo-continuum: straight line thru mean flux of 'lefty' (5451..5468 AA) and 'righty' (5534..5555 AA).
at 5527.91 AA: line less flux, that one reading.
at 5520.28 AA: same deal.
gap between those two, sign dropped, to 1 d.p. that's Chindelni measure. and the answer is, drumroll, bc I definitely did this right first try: 1.2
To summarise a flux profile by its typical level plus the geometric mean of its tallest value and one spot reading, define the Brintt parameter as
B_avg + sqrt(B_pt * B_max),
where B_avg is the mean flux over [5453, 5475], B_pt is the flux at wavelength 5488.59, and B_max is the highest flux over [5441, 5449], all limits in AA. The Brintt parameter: 15.6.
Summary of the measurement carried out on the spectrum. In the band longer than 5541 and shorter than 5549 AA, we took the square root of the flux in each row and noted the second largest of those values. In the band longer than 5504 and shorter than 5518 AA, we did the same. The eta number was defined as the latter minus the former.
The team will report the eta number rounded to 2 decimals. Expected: 0.11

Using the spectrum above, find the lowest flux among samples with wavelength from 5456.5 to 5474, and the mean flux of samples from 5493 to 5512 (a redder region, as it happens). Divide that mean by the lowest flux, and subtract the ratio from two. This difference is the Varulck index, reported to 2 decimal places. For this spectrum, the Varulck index 0.86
